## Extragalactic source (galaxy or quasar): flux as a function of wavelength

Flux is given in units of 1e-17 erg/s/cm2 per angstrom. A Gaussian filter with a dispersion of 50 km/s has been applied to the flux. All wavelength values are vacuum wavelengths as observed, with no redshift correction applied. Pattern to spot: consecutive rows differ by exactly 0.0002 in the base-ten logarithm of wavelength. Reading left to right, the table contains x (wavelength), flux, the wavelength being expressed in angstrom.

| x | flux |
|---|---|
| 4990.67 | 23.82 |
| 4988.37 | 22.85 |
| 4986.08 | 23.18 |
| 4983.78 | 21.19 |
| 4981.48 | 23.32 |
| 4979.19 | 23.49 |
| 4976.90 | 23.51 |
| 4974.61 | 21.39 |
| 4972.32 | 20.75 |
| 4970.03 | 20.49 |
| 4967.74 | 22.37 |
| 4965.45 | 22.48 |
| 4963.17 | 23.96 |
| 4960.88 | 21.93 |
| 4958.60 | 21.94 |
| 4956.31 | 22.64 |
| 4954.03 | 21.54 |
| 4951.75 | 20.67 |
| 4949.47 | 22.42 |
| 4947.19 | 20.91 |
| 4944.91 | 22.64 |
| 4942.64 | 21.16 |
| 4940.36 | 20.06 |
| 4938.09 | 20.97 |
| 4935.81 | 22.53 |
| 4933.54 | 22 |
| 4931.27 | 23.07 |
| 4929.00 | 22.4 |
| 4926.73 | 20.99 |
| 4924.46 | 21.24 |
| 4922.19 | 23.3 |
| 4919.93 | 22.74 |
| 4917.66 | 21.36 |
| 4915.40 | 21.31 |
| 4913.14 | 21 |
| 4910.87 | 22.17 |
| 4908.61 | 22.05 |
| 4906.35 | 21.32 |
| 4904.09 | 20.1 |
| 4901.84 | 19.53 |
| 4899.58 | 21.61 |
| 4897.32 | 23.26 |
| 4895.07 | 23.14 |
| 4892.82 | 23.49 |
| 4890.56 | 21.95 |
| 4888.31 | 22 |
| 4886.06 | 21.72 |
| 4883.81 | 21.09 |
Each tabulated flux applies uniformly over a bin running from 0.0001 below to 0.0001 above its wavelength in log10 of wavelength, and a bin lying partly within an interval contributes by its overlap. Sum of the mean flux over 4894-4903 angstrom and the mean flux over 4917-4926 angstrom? 44.0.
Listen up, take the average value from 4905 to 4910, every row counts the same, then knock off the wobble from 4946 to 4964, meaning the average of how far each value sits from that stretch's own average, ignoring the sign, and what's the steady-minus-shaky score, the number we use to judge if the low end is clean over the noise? 20.9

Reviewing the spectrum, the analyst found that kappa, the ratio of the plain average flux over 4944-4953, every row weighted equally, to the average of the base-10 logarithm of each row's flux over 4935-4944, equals 16.3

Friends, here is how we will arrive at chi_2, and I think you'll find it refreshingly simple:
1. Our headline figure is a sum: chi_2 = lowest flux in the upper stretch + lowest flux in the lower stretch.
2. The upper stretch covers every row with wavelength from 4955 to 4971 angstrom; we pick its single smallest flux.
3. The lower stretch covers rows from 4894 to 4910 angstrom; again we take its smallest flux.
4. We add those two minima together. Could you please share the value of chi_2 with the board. 40.0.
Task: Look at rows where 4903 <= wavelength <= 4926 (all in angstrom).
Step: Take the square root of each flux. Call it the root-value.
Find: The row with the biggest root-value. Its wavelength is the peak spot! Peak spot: 4922.19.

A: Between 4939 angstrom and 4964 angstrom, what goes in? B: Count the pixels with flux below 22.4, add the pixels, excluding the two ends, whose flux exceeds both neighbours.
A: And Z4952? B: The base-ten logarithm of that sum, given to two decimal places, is 1.00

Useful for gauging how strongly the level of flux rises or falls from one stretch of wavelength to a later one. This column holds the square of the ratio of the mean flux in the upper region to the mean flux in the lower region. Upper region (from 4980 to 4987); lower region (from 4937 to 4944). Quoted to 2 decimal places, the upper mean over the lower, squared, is 1.18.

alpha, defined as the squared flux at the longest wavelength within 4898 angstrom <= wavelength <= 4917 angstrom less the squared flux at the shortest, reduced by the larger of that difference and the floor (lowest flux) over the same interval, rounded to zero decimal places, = -32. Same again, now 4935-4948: -90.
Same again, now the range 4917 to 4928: -37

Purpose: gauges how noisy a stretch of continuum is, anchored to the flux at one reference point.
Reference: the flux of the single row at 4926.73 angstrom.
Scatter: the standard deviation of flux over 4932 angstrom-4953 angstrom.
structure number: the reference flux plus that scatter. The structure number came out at 21.9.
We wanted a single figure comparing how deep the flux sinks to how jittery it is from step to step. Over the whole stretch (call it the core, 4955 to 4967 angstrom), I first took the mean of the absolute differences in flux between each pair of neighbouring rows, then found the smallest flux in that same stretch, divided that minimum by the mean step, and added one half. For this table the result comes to 21.3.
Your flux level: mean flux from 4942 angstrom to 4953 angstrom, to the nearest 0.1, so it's 21.6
